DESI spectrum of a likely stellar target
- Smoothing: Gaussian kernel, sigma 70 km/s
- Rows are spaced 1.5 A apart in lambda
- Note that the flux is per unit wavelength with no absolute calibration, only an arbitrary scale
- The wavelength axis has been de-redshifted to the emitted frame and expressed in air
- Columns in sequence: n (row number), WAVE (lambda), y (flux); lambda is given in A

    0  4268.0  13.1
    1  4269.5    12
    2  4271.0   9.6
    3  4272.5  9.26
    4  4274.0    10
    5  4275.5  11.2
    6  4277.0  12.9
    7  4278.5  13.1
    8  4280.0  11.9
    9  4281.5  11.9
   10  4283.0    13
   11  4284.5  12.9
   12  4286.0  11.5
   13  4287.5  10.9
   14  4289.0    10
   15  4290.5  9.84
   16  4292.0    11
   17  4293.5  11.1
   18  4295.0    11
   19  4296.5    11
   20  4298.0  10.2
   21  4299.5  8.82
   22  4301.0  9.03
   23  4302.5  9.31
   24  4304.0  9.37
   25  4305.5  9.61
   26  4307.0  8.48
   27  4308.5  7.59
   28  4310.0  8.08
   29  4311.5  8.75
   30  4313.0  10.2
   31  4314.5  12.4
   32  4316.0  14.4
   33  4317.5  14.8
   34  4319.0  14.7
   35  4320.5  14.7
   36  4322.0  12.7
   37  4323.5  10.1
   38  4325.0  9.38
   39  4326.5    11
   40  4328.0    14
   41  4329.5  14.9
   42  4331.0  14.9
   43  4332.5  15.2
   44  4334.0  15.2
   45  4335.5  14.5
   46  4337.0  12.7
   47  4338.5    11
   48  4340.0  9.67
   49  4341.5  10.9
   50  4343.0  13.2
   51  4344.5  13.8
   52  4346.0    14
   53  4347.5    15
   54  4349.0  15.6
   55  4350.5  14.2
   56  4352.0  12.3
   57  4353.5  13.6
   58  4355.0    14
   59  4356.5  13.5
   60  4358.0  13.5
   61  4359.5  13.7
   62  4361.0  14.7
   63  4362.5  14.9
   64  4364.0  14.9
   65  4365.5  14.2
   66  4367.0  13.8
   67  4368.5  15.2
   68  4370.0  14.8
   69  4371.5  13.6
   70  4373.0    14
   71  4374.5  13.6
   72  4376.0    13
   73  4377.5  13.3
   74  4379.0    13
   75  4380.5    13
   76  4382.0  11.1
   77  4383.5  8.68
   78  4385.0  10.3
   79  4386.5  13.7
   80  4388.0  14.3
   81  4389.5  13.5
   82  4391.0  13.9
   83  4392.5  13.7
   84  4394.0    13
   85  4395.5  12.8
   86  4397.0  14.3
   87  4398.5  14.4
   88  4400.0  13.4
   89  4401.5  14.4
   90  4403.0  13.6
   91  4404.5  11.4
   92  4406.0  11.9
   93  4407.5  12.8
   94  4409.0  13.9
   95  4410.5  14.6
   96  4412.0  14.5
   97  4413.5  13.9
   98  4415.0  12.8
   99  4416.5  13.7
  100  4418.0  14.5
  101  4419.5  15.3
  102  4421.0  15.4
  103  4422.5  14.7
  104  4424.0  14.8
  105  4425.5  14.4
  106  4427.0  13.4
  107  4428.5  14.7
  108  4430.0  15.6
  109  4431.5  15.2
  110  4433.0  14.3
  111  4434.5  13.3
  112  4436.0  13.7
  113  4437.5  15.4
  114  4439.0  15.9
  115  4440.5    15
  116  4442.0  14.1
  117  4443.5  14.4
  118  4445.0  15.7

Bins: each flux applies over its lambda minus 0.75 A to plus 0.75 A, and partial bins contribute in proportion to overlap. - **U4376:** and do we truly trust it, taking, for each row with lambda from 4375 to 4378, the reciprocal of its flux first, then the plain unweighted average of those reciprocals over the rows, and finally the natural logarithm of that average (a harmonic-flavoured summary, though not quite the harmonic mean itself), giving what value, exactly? -2.58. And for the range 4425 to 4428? -2.63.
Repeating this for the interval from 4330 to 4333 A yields -2.71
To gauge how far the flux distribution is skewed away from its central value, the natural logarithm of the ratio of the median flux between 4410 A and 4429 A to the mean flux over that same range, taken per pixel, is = 0.010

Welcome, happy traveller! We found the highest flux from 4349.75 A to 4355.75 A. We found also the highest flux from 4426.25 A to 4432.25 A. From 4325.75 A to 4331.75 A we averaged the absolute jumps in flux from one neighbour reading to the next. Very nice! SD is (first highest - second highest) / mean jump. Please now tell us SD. -1.1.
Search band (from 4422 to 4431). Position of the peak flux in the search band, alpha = 4430.0 A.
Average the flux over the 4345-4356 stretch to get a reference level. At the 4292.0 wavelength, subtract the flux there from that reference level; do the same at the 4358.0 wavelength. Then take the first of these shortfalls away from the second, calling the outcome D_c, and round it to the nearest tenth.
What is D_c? -2.5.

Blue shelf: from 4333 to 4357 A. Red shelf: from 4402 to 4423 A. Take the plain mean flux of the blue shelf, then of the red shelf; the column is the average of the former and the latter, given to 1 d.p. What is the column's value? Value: 13.6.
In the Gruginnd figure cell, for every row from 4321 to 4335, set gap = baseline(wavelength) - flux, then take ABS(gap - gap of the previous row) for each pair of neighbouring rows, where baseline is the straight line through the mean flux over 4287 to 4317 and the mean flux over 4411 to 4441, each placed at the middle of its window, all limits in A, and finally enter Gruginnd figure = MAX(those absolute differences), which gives 2.9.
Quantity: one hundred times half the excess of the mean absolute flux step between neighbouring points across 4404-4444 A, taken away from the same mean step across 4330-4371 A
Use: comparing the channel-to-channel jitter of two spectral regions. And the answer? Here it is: 4.9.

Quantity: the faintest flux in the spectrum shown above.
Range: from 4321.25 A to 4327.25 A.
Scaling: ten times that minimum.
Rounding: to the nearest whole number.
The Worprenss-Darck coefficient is 94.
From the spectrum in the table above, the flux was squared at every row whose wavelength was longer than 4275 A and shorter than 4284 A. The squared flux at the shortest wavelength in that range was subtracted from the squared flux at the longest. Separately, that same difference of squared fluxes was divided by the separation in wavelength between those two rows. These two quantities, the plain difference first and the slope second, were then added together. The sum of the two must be 49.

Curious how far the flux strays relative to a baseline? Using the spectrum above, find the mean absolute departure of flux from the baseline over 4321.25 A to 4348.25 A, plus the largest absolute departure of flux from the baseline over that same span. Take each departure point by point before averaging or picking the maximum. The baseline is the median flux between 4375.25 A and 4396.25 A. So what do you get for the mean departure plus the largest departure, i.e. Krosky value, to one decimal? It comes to 5.4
